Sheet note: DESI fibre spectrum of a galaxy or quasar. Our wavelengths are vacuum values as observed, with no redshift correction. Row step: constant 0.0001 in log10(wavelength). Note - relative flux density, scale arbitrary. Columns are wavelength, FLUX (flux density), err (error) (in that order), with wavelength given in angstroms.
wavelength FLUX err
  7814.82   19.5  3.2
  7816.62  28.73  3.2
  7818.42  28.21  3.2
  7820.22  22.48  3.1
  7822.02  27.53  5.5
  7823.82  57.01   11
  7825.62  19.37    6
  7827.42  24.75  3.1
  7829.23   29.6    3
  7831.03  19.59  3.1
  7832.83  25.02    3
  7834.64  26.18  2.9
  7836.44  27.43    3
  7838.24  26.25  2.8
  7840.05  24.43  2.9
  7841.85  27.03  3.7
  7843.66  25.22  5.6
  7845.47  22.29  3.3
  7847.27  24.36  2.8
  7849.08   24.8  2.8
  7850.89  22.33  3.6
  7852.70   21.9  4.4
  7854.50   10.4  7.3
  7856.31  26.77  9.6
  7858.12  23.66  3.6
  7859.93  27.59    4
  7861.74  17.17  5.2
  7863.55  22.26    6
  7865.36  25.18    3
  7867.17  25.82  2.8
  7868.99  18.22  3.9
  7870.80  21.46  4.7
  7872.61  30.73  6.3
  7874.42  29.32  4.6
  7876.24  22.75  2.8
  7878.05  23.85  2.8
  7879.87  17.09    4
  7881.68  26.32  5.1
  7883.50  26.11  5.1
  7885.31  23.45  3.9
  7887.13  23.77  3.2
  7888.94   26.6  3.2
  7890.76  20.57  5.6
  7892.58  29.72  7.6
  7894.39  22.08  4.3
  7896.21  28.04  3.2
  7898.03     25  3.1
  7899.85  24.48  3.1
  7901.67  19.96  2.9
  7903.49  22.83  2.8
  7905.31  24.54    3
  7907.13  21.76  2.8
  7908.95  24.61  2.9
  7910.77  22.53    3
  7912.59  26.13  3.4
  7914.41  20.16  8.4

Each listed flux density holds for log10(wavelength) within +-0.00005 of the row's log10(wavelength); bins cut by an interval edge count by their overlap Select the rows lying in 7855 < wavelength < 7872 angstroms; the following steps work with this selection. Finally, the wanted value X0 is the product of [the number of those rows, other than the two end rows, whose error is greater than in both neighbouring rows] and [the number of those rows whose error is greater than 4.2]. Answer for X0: 4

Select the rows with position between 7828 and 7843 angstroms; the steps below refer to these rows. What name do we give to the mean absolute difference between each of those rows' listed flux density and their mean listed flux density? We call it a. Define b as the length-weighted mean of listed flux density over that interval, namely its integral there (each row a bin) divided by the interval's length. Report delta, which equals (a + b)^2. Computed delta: 766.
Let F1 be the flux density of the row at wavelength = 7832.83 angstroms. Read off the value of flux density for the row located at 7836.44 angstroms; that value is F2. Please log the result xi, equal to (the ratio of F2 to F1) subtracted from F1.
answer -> 24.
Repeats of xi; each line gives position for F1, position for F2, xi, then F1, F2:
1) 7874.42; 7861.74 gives 29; 29.32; 17.17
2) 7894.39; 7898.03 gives 21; 22.08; 25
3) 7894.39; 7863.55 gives 21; 22.08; 22.26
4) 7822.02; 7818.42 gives 27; 27.53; 28.21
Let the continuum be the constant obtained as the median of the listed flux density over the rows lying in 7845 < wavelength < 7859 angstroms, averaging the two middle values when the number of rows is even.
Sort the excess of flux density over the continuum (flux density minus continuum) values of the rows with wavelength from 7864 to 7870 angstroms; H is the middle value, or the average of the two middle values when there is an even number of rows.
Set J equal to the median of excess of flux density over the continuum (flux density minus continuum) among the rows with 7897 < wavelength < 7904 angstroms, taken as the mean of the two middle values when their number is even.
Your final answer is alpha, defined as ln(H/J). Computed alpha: 1.2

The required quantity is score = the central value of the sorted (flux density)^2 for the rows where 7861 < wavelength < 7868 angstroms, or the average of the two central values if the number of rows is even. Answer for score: 565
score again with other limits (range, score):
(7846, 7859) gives 560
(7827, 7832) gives 613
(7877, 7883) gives 569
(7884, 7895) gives 557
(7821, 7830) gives 758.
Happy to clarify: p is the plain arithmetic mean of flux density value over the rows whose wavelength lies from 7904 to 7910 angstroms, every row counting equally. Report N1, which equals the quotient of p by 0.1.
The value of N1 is 236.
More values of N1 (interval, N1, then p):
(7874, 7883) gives 239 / 23.9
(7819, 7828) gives 302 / 30.2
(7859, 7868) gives 236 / 23.6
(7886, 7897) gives 251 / 25.1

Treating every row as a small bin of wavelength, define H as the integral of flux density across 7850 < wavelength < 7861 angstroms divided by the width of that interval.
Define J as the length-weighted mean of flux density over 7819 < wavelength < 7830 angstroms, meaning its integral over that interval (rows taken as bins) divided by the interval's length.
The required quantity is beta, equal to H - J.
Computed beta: -8.0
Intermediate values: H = 22.0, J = 30.1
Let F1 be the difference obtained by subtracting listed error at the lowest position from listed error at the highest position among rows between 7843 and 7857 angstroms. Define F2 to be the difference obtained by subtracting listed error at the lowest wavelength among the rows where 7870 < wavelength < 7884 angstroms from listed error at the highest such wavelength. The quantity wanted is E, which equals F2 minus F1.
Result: -3.6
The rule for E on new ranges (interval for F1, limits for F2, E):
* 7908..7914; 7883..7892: 0.0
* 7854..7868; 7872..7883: 3.3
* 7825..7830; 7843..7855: 4.7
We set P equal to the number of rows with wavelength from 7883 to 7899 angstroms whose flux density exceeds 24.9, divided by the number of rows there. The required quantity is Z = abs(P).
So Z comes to 0.56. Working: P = 0.56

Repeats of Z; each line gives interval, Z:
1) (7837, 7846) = 0.60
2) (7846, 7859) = 0.14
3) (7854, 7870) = 0.44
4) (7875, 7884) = 0.40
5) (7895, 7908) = 0.29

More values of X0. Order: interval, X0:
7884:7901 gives 3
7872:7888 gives 0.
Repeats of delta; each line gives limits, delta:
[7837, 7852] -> 668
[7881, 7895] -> 741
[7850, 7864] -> 643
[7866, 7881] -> 756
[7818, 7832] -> 1292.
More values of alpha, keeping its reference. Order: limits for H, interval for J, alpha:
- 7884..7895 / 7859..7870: -0.2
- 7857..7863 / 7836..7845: -1.6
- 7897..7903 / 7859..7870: 0.7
